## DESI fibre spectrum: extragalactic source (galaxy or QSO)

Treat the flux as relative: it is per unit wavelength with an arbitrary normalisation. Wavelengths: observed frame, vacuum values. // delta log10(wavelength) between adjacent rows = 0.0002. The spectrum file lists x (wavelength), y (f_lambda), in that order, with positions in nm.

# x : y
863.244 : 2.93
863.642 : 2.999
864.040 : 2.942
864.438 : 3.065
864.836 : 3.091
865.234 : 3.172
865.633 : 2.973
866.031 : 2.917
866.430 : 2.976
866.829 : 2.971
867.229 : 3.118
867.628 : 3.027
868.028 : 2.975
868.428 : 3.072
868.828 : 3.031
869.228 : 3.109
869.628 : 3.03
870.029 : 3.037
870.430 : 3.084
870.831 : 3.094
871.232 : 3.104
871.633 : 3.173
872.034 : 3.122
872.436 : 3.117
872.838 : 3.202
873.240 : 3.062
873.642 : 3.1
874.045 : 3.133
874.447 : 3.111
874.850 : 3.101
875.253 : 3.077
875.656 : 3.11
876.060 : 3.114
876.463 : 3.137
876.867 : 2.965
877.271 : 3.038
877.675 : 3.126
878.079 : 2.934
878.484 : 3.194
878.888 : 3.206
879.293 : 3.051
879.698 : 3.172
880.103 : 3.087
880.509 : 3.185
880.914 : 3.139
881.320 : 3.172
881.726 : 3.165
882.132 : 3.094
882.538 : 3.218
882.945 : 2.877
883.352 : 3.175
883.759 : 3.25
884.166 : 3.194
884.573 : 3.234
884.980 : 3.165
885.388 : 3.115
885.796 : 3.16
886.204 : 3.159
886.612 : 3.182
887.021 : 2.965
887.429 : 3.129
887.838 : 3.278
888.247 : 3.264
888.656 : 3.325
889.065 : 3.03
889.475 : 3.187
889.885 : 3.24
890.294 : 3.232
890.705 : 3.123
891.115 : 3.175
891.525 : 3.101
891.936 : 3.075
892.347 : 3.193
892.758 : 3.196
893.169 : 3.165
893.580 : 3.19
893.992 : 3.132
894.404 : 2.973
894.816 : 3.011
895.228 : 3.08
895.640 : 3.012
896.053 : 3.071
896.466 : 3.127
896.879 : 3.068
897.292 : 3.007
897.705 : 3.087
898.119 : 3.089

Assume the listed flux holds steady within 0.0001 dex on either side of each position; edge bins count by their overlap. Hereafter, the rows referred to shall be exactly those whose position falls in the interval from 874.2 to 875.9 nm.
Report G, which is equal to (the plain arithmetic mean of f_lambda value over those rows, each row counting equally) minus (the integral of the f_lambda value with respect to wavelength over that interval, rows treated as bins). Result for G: -2.17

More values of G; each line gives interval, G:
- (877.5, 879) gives -1.55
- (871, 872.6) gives -1.88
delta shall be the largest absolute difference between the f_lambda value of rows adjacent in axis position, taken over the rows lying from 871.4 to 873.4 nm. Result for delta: 0.14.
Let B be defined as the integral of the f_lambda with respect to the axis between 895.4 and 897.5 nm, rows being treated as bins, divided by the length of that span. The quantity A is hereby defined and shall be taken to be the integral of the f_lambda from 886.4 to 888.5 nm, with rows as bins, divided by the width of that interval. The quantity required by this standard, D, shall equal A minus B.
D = 0.11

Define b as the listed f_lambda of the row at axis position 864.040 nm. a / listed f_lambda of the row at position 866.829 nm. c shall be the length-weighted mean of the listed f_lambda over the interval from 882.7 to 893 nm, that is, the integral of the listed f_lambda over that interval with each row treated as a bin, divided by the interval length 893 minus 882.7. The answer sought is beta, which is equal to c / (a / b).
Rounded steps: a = 2.971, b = 2.942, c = 3.16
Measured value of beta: 3.1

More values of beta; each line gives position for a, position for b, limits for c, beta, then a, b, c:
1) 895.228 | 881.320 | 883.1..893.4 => 3.3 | 3.08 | 3.172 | 3.17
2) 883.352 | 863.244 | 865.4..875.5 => 2.8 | 3.175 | 2.93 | 3.07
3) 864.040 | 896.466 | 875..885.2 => 3.3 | 2.942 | 3.127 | 3.12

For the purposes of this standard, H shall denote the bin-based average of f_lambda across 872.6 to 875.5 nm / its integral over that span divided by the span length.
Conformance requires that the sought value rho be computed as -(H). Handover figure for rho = -3.11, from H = 3.11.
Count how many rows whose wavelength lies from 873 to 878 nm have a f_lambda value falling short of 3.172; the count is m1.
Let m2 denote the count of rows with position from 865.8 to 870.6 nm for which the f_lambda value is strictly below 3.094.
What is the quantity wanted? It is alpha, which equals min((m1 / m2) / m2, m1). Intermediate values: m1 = 12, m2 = 10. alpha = 0.12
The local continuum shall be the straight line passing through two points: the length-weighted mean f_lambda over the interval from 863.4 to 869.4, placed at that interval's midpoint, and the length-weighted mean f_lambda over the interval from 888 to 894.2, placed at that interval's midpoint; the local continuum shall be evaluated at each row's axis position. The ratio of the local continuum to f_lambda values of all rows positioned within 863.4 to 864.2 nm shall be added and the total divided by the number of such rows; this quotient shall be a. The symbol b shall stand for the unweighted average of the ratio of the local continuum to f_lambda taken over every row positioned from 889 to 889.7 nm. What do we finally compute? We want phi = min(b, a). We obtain 1.01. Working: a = 1.01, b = 1.019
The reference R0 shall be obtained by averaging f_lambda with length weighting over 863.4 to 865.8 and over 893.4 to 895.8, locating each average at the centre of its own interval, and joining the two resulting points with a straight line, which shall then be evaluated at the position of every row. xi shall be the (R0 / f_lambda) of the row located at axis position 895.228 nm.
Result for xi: 1.00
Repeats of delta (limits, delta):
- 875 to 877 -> 0.17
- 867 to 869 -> 0.10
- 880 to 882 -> 0.10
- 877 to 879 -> 0.26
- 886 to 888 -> 0.22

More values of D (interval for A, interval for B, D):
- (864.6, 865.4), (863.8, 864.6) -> 0.13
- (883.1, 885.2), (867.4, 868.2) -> 0.19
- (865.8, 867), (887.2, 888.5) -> -0.27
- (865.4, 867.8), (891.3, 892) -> -0.09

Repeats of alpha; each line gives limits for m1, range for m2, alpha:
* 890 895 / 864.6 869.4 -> 0.09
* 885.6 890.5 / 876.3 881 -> 0.20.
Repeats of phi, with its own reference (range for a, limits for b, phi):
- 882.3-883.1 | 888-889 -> 0.96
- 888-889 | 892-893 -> 0.96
